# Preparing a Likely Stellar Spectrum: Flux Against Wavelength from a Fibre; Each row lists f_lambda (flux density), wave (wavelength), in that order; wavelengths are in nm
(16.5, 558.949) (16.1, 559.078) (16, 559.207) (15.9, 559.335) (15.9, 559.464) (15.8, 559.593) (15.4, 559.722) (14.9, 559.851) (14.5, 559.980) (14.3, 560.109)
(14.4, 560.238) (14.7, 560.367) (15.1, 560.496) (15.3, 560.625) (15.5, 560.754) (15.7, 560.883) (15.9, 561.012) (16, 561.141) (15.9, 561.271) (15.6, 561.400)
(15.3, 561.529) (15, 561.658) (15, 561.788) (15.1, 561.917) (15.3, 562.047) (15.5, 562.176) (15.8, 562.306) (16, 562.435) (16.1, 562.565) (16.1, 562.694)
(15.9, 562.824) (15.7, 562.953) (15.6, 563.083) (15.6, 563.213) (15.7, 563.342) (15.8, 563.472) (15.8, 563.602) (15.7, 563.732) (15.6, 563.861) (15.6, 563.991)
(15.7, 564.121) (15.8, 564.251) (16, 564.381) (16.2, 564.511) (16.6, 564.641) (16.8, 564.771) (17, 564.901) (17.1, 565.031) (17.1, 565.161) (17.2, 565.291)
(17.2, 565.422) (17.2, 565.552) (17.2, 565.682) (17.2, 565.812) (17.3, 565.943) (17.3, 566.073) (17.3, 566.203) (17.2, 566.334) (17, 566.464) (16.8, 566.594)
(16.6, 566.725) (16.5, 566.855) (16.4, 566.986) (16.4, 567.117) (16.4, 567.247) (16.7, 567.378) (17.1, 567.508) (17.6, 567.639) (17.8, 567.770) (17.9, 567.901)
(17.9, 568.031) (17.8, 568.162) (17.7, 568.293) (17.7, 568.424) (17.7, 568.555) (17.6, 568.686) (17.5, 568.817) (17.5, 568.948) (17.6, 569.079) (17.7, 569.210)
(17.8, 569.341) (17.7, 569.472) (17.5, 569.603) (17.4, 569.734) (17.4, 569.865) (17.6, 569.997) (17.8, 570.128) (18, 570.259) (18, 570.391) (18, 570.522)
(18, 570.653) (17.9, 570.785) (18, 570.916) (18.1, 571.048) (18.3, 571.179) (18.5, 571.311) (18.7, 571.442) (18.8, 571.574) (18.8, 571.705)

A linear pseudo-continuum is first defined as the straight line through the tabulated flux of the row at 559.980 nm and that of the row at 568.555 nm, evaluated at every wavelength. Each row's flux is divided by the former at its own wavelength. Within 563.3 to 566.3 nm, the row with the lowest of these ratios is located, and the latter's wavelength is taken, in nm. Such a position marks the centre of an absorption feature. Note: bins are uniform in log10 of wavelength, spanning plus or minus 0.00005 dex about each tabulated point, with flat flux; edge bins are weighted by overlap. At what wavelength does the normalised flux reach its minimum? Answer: 563.991 nm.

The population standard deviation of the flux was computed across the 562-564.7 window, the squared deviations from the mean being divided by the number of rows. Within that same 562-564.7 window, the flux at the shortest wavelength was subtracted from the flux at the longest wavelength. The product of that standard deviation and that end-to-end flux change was 0.36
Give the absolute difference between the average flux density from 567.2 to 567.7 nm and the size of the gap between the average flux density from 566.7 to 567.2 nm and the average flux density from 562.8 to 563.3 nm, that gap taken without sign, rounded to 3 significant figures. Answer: 16.2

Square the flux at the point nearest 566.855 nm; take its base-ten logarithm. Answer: 2.43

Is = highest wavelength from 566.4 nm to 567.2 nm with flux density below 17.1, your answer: 567.117 nm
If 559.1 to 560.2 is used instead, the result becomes 560.109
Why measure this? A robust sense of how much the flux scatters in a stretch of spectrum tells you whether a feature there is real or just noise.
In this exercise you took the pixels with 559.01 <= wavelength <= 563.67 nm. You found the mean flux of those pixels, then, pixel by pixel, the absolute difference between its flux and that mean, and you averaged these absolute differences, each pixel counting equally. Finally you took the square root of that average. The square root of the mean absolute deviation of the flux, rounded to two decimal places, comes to 0.64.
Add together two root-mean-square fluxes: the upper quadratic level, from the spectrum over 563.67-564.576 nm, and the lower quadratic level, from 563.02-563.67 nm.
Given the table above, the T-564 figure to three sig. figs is 31.5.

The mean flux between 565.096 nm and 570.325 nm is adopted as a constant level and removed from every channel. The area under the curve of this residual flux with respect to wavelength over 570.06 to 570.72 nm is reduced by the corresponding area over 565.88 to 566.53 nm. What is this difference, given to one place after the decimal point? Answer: 0.5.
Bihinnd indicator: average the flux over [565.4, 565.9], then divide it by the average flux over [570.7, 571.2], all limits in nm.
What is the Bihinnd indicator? 0.95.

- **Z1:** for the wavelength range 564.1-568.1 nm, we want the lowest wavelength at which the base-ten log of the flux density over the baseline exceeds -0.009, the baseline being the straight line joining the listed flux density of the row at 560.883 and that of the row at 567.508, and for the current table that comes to 564.511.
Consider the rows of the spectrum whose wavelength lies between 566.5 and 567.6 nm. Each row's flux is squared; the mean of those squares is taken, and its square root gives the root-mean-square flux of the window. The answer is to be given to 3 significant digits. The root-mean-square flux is 16.6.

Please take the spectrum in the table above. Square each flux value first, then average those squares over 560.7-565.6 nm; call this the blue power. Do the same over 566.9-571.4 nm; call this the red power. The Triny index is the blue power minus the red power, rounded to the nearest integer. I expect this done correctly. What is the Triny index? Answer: -55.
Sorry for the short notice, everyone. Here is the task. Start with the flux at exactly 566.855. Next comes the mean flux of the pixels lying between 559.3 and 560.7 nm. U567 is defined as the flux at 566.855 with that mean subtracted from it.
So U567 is 1.4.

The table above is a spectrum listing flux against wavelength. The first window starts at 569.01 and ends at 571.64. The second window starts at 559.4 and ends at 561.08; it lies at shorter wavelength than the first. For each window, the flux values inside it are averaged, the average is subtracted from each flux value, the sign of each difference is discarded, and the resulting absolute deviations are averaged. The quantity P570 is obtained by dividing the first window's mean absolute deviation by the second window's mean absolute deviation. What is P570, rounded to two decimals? 0.61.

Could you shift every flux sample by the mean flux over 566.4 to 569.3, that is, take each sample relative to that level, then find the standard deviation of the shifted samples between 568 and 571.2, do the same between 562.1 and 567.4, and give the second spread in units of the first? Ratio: 2.7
